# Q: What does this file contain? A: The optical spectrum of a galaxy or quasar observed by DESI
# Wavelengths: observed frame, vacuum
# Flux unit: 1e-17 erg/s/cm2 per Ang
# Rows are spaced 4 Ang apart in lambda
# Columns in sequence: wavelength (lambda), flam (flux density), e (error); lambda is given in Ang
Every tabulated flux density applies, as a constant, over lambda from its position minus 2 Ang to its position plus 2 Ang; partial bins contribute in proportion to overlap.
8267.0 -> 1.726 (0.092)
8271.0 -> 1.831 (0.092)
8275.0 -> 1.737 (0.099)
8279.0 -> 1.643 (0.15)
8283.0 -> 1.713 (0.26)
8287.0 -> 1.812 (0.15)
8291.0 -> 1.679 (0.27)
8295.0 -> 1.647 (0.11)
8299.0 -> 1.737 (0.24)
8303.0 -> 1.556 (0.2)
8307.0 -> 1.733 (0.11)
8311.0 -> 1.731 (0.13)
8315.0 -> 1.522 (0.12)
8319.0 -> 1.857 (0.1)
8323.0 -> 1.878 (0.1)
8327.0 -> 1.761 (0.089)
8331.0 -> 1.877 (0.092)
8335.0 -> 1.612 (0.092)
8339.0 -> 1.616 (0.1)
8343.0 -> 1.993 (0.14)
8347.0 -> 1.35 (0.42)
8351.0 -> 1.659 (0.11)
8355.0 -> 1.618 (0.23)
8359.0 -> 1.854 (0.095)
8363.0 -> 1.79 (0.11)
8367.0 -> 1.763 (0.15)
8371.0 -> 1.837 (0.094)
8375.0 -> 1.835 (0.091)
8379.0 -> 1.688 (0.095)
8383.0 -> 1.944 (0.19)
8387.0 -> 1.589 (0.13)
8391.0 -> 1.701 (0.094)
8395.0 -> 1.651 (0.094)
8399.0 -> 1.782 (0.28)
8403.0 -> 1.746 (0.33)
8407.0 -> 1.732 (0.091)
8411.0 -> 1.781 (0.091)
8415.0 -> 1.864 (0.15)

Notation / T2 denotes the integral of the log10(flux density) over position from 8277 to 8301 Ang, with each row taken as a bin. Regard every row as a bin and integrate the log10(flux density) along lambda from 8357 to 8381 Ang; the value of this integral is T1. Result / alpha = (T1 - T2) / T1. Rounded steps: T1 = 6.09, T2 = 5.6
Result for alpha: 0.09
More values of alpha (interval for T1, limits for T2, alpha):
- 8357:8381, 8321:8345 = 0.01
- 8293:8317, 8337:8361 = -0.02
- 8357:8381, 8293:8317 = 0.14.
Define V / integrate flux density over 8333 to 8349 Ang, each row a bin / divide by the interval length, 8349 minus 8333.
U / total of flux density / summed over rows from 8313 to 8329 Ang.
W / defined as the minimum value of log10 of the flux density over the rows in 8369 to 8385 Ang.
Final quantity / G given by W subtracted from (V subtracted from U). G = 5.15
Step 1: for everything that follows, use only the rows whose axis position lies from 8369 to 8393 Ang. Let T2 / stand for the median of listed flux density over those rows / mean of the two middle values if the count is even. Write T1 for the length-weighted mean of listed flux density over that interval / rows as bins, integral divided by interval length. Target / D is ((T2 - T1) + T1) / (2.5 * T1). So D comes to 0.401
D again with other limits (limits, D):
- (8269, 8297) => 0.398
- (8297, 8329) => 0.403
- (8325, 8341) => 0.393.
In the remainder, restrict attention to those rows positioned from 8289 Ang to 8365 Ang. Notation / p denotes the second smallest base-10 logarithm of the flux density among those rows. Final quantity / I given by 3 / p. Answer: 16.4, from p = 0.182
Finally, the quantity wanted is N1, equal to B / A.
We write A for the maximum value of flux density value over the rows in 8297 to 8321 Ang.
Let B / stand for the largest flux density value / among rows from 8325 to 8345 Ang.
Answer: 1.073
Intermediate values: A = 1.857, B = 1.993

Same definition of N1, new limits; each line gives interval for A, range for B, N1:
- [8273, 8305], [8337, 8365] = 1.100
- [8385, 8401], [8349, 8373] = 1.040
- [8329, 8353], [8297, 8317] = 0.872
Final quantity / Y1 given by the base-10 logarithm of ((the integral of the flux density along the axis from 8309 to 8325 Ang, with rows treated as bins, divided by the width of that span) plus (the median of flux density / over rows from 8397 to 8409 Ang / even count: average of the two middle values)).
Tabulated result 0.543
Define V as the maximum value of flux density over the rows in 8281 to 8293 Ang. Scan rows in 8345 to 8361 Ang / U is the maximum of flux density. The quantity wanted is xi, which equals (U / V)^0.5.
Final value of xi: 1.01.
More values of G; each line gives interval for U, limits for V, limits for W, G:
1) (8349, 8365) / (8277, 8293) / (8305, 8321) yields 5.03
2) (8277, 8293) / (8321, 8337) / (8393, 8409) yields 4.85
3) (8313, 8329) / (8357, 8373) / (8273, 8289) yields 4.99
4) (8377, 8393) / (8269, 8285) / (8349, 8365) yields 4.98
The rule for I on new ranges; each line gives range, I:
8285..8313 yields 13.8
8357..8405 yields 13.8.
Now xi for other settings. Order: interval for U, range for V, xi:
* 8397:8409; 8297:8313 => 1.01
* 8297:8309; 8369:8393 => 0.95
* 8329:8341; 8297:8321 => 1.01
